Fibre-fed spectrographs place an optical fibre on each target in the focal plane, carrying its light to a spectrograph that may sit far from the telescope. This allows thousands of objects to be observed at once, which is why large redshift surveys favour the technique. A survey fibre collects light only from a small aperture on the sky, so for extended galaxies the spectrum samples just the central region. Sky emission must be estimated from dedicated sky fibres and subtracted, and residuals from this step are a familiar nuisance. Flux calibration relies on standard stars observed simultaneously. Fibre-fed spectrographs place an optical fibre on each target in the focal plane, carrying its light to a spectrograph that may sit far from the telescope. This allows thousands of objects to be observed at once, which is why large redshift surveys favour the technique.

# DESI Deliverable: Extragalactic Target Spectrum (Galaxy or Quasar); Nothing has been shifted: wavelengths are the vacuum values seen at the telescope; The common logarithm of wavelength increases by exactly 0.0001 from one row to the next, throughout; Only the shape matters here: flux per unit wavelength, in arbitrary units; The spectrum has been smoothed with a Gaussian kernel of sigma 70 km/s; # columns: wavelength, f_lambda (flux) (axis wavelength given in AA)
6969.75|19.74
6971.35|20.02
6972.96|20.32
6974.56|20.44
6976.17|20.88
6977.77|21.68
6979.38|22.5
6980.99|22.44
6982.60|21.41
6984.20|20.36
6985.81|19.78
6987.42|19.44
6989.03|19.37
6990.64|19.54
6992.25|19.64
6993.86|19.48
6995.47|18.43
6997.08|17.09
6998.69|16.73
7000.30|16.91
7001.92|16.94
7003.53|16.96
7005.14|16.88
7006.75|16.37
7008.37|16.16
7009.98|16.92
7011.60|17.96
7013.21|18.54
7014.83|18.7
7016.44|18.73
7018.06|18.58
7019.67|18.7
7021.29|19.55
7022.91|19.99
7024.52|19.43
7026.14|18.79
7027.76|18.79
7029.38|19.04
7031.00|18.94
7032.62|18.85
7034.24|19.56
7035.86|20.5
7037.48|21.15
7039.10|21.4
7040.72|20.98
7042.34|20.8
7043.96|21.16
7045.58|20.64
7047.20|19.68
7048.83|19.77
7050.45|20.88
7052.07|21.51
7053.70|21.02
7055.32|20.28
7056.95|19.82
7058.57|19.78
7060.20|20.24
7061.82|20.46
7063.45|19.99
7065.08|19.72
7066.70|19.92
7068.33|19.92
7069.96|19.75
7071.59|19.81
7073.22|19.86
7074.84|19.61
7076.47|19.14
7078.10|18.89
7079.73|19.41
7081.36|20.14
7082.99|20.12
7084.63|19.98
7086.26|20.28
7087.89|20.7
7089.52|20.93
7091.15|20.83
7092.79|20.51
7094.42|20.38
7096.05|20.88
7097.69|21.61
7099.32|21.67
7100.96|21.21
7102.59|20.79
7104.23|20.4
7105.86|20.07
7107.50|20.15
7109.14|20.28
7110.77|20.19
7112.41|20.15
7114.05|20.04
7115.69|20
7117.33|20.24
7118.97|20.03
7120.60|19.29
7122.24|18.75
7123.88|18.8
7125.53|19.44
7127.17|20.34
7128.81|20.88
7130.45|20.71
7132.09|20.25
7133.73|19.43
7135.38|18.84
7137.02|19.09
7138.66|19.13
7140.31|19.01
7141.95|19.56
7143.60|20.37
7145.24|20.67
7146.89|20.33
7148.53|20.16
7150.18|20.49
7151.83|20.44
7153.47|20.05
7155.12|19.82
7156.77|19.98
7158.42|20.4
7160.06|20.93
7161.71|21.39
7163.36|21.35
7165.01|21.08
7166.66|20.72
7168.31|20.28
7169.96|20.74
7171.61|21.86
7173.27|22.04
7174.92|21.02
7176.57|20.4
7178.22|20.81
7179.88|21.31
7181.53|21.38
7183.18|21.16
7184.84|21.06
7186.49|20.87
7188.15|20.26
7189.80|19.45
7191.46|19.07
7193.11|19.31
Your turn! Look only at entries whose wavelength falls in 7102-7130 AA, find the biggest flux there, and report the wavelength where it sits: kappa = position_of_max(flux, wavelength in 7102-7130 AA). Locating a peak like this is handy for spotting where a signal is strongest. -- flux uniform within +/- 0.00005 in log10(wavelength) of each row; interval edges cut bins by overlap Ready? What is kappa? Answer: 7128.81 AA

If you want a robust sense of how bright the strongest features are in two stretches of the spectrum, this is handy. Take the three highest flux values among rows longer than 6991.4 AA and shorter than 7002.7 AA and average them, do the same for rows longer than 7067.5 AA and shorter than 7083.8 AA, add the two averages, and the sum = 39.2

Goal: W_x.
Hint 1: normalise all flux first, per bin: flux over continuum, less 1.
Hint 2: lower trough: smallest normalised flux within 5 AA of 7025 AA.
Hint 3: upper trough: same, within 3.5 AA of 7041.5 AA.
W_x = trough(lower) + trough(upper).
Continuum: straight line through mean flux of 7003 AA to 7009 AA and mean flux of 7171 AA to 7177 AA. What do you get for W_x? 0.27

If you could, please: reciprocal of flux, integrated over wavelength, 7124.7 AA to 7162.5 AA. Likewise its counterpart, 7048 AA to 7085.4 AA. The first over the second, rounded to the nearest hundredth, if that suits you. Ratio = 1.01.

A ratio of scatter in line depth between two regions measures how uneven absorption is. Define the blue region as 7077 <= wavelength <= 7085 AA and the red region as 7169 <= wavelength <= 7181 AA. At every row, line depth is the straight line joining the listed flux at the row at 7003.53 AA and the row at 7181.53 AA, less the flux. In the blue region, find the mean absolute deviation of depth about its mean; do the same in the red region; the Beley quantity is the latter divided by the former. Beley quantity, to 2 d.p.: 1.22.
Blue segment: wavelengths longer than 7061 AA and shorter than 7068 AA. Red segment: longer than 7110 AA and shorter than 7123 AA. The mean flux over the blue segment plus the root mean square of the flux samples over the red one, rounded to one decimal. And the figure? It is 39.9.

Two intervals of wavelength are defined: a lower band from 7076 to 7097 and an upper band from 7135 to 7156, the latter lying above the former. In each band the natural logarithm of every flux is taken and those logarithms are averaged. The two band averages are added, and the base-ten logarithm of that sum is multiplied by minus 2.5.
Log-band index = -1.94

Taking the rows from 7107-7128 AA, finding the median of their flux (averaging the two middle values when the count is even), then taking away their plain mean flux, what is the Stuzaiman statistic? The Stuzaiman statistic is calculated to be 0.22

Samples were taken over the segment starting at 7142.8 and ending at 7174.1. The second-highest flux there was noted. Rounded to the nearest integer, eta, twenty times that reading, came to 437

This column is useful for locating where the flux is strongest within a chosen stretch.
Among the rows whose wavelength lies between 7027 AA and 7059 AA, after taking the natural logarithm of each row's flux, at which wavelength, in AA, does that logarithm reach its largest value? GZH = 7052.07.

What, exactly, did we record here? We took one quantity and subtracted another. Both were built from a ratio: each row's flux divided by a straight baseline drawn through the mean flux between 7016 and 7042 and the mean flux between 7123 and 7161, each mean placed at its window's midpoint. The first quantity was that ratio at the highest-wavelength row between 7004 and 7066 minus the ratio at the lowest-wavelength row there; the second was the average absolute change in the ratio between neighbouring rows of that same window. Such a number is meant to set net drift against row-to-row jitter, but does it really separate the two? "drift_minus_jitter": 0.11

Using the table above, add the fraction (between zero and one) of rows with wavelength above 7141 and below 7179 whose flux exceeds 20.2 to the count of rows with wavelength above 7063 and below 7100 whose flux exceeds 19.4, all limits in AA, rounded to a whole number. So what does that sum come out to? 22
